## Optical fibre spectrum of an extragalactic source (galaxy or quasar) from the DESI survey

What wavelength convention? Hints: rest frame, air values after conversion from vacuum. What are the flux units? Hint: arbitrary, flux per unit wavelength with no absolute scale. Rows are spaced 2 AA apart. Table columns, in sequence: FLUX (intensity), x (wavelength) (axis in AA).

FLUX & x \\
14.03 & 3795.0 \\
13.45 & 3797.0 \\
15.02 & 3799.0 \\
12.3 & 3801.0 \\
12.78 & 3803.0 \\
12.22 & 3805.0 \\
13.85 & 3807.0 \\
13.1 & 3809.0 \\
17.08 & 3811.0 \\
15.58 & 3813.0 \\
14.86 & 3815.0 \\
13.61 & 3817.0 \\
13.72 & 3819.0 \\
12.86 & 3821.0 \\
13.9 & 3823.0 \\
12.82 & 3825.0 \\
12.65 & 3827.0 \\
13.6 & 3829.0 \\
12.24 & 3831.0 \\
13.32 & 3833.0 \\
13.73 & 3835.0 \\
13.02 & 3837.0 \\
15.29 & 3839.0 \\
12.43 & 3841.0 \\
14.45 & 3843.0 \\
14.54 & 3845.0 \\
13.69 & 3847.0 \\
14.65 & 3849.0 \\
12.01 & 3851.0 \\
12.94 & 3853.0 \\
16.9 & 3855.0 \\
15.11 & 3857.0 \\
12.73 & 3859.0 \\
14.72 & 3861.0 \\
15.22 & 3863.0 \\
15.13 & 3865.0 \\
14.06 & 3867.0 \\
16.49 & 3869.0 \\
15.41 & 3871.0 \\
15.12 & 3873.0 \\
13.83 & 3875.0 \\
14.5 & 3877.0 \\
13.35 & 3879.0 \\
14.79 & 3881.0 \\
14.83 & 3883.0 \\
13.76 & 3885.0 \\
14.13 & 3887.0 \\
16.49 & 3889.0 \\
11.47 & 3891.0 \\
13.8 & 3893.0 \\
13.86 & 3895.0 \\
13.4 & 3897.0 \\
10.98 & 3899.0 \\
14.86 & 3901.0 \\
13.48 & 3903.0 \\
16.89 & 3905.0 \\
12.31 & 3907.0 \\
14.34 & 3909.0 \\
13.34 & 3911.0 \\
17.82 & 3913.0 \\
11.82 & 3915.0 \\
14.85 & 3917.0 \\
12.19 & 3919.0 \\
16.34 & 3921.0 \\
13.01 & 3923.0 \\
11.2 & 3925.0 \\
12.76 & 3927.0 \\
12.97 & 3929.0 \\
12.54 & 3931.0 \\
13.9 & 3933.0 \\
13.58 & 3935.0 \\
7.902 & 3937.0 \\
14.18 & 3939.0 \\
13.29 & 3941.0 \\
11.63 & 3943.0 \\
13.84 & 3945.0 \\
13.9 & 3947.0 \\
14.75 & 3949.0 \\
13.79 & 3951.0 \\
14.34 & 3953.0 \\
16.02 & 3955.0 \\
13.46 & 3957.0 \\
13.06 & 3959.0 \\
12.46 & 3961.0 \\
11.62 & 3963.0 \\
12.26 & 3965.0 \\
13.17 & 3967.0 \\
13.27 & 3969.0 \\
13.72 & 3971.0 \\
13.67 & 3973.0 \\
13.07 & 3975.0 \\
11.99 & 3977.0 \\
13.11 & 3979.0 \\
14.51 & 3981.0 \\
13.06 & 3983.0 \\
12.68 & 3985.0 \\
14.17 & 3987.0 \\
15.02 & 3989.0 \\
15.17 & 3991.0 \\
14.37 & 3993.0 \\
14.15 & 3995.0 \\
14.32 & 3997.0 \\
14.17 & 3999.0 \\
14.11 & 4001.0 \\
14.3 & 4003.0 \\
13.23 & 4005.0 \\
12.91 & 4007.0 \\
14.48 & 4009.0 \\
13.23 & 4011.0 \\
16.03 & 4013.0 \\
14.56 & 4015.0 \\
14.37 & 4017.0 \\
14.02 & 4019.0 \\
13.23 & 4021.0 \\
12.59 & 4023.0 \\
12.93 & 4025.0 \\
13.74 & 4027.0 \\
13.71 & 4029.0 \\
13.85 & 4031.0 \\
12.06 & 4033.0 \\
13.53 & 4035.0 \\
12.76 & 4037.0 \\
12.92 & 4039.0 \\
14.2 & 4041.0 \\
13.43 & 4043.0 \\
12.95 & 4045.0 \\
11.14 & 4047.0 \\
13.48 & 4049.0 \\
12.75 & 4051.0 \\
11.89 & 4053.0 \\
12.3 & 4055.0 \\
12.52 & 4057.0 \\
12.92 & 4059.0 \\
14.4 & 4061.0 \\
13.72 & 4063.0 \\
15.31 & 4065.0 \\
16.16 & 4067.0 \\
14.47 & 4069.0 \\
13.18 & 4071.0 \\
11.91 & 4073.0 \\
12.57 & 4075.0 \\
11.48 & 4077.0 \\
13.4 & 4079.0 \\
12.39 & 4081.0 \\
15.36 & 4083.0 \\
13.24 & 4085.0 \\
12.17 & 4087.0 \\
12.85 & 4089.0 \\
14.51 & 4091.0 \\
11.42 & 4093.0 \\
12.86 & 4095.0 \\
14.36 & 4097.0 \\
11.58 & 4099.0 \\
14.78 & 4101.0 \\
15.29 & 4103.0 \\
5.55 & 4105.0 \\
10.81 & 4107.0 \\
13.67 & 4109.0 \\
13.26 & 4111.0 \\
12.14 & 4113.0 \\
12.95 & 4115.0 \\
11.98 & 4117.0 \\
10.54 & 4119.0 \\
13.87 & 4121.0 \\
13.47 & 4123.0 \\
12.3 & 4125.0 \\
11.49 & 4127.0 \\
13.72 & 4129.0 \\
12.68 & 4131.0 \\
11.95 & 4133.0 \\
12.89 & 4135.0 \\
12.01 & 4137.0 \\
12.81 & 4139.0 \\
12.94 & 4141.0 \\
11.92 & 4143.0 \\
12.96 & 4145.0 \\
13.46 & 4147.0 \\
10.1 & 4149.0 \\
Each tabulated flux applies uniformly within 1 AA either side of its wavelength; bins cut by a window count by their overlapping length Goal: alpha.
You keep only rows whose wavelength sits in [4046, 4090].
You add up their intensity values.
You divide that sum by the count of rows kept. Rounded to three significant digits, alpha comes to 13.2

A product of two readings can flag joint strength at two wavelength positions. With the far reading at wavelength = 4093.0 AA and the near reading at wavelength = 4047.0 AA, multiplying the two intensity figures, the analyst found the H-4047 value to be 127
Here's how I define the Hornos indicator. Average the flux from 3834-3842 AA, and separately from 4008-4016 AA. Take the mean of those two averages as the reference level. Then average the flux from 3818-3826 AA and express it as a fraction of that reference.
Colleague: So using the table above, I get 0.95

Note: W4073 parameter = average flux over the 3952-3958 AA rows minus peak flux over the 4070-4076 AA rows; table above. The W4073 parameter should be 1.4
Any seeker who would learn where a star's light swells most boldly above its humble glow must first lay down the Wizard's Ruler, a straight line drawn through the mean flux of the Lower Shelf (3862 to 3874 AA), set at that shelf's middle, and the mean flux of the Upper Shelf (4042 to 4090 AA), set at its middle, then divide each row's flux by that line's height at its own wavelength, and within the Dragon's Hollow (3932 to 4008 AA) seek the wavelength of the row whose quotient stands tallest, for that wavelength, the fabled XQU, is 3955.0 AA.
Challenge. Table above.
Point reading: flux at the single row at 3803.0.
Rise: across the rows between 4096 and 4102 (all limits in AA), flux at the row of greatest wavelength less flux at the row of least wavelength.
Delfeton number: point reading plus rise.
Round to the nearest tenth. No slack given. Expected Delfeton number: 13.2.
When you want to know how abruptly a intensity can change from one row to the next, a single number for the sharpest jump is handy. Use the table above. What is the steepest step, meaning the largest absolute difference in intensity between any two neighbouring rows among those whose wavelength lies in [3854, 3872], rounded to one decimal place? 2.4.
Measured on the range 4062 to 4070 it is 1.7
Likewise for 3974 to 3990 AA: 1.5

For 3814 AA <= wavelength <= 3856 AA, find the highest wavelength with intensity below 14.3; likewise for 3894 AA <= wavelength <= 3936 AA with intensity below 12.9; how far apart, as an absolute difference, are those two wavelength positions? 78 AA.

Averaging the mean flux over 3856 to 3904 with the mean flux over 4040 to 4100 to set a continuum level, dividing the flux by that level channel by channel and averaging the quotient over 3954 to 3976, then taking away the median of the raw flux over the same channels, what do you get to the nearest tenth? -12.2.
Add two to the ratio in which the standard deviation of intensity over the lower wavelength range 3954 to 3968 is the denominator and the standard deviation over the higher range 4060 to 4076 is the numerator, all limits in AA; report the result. 3.0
